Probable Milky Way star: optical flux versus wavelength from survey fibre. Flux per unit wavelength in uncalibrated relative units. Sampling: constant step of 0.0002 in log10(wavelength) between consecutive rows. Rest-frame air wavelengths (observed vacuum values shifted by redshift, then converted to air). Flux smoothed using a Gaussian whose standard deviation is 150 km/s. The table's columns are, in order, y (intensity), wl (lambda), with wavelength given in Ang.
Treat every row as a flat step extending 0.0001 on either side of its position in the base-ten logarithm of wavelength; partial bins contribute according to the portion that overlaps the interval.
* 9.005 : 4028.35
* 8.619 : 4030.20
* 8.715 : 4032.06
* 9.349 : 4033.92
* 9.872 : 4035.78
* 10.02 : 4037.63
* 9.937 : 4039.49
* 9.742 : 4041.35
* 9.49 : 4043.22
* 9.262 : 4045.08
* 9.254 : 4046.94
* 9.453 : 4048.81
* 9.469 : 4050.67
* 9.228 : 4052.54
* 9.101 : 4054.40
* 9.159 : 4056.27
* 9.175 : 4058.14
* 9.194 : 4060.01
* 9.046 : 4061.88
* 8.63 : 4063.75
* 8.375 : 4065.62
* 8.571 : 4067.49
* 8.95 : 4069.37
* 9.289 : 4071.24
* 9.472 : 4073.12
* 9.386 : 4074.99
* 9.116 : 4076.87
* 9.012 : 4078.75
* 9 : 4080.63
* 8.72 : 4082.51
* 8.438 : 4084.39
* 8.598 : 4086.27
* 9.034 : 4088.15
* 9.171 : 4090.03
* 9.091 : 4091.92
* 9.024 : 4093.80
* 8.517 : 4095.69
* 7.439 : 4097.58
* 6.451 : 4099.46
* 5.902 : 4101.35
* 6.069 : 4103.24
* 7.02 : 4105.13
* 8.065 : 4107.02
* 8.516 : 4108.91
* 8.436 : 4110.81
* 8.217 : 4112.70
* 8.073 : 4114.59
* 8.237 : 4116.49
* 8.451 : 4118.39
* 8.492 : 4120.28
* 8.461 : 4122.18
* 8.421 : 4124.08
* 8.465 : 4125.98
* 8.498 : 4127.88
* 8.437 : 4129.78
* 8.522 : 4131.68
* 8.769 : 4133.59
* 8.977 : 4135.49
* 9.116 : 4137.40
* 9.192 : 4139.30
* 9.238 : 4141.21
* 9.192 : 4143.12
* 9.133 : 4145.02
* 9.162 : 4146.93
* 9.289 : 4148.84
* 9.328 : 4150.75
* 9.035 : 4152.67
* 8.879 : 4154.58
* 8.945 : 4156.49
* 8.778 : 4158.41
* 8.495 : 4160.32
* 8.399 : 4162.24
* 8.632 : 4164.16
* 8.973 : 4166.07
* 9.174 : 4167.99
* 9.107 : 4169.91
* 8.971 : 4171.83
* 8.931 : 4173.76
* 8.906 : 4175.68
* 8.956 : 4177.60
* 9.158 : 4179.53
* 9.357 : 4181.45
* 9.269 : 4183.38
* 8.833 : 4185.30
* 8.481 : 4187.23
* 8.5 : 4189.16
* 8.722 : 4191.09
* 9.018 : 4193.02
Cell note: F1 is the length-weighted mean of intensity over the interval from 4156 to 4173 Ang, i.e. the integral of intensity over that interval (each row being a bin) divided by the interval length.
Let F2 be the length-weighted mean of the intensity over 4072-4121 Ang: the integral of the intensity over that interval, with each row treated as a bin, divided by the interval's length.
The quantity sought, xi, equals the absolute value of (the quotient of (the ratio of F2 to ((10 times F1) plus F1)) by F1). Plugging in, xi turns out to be 0.010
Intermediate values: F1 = 8.8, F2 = 8.3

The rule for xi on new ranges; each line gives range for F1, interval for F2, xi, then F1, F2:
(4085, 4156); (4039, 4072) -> 0.012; 8.5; 9.2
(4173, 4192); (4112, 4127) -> 0.010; 8.9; 8.4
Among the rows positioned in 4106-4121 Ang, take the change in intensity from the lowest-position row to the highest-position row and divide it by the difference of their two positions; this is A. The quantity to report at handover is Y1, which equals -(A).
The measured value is -0.03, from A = 0.03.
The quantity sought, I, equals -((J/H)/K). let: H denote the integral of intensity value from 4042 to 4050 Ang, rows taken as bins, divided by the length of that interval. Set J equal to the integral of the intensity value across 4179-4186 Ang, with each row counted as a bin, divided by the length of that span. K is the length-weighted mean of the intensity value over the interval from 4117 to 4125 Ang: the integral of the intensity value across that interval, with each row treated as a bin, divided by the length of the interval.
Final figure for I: -0.116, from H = 9.38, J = 9.2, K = 8.4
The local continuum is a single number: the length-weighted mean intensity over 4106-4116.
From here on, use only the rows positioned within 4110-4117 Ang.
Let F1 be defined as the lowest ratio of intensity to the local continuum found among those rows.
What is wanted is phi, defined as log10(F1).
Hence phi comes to -0.009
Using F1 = 0.98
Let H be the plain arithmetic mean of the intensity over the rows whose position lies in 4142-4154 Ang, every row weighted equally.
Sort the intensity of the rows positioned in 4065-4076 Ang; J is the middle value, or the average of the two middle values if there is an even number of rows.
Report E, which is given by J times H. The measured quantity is 83.8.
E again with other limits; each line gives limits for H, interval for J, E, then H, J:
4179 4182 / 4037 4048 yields 89.0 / 9.26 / 9.6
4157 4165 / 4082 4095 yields 77.4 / 8.58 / 9.0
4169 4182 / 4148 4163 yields 80.7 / 9.06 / 8.9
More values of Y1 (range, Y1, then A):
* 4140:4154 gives 0.02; -0.02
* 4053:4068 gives 0.04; -0.04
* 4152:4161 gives 0.07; -0.07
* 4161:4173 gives -0.06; 0.06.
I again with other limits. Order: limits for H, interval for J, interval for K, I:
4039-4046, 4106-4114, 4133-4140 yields -0.096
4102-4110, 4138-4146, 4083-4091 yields -0.142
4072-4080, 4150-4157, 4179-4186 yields -0.107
